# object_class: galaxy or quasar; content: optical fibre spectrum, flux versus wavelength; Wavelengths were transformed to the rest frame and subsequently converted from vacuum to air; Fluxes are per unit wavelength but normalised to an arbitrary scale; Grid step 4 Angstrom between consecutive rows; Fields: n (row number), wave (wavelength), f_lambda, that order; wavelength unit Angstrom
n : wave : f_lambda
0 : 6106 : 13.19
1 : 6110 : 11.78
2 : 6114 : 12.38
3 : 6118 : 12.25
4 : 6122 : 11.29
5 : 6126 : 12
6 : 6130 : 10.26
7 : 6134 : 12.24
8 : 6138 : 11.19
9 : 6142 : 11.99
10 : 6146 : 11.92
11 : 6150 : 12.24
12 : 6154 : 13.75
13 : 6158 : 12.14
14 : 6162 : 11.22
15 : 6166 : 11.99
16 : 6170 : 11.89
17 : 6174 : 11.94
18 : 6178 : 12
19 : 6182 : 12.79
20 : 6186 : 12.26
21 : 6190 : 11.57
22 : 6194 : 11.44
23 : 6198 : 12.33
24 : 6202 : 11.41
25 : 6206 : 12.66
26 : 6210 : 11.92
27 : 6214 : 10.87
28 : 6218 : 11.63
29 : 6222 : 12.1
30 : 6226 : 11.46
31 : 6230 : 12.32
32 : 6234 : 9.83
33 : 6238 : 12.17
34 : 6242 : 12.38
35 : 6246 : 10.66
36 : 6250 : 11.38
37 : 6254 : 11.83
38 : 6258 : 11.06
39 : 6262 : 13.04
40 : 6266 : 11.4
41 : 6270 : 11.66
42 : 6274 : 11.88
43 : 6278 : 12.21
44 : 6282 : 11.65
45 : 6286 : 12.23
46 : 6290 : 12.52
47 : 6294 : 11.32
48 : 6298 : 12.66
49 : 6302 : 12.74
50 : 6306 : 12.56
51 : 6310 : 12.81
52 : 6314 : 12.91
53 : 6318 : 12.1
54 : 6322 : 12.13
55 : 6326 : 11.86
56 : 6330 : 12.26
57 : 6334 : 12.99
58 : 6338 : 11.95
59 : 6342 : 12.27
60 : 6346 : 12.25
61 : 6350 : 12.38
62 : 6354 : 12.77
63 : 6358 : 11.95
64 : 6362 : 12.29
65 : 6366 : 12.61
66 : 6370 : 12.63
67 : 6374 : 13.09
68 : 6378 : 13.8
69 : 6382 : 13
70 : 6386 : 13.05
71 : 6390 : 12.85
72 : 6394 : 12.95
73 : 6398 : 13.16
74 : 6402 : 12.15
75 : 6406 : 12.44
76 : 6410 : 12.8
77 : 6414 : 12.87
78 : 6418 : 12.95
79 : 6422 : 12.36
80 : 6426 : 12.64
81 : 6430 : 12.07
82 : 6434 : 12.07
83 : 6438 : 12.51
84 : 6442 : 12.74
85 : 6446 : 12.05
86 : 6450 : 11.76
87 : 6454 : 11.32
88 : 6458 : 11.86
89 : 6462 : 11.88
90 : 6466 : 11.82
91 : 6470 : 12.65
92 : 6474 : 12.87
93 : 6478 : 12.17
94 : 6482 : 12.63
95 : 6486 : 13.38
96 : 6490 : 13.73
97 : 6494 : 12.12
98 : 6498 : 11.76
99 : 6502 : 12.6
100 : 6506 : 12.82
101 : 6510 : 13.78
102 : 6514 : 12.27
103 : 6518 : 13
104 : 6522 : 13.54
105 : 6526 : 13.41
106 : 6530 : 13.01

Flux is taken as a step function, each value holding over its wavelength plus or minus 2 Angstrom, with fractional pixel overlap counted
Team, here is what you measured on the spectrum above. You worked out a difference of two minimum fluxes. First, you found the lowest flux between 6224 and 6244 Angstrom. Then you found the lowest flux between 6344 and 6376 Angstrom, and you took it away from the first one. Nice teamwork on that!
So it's -2.1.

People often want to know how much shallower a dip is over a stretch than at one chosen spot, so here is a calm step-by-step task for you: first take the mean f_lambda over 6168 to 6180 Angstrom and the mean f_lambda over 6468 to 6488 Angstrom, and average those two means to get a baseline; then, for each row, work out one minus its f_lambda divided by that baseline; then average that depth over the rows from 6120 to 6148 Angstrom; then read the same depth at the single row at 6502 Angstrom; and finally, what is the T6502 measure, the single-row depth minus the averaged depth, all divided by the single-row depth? 4.0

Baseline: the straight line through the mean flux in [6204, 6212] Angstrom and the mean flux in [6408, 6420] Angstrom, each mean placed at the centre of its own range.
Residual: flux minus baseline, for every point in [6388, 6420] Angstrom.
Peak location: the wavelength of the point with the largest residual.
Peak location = 6398 Angstrom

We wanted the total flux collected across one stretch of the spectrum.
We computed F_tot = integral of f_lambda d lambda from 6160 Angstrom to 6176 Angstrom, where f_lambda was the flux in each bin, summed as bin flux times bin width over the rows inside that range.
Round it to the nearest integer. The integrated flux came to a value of 188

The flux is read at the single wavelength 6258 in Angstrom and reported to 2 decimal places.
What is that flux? 11.06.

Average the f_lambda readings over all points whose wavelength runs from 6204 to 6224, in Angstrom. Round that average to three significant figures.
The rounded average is 11.8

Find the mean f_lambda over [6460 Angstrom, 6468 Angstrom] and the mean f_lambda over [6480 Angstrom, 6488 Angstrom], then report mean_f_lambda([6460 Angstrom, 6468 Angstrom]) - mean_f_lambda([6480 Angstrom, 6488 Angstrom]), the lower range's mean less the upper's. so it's -1.2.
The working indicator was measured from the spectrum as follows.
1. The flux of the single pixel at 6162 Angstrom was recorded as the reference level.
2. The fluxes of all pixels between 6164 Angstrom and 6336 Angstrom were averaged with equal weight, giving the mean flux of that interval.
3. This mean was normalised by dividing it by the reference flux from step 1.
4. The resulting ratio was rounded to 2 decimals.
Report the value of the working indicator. 1.07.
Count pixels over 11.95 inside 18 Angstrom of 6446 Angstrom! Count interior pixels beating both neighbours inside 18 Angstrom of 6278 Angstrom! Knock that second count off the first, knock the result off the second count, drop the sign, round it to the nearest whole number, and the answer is 1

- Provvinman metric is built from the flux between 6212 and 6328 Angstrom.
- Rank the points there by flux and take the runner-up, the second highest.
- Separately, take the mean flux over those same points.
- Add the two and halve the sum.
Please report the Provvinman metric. 12.4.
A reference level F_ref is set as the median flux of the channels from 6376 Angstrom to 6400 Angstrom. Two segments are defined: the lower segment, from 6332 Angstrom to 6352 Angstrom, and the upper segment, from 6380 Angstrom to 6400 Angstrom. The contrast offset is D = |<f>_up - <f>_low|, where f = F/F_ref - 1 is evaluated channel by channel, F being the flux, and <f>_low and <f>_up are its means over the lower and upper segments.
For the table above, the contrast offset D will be 0.05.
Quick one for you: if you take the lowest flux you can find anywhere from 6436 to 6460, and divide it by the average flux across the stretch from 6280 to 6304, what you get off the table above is 0.929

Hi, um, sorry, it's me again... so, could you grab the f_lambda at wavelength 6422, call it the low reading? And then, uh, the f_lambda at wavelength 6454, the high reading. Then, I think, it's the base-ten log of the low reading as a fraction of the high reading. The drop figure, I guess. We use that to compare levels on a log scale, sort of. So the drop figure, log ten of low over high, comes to 0.04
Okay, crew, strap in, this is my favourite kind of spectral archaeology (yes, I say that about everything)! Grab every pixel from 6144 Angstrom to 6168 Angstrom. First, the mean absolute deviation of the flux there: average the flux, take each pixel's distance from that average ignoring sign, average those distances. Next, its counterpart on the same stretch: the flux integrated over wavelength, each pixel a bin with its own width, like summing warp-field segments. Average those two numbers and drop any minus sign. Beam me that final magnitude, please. 147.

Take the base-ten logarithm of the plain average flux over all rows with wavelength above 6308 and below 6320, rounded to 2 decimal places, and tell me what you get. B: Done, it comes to 1.10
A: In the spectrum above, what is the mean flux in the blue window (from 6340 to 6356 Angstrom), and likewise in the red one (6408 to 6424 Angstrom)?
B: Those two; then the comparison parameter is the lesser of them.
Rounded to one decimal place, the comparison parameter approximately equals 12.4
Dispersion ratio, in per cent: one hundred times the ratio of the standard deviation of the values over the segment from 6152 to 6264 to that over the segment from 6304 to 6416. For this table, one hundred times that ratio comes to 170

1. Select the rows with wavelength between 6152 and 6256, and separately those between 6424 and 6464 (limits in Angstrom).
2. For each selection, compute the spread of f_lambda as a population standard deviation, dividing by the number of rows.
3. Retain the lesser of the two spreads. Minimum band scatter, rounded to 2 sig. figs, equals 0.41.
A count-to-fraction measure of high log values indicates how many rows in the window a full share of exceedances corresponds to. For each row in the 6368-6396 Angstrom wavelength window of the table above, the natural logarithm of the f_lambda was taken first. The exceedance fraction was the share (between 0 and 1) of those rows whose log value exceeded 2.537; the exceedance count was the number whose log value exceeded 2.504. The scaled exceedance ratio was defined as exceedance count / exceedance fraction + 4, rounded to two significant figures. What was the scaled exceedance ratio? 12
